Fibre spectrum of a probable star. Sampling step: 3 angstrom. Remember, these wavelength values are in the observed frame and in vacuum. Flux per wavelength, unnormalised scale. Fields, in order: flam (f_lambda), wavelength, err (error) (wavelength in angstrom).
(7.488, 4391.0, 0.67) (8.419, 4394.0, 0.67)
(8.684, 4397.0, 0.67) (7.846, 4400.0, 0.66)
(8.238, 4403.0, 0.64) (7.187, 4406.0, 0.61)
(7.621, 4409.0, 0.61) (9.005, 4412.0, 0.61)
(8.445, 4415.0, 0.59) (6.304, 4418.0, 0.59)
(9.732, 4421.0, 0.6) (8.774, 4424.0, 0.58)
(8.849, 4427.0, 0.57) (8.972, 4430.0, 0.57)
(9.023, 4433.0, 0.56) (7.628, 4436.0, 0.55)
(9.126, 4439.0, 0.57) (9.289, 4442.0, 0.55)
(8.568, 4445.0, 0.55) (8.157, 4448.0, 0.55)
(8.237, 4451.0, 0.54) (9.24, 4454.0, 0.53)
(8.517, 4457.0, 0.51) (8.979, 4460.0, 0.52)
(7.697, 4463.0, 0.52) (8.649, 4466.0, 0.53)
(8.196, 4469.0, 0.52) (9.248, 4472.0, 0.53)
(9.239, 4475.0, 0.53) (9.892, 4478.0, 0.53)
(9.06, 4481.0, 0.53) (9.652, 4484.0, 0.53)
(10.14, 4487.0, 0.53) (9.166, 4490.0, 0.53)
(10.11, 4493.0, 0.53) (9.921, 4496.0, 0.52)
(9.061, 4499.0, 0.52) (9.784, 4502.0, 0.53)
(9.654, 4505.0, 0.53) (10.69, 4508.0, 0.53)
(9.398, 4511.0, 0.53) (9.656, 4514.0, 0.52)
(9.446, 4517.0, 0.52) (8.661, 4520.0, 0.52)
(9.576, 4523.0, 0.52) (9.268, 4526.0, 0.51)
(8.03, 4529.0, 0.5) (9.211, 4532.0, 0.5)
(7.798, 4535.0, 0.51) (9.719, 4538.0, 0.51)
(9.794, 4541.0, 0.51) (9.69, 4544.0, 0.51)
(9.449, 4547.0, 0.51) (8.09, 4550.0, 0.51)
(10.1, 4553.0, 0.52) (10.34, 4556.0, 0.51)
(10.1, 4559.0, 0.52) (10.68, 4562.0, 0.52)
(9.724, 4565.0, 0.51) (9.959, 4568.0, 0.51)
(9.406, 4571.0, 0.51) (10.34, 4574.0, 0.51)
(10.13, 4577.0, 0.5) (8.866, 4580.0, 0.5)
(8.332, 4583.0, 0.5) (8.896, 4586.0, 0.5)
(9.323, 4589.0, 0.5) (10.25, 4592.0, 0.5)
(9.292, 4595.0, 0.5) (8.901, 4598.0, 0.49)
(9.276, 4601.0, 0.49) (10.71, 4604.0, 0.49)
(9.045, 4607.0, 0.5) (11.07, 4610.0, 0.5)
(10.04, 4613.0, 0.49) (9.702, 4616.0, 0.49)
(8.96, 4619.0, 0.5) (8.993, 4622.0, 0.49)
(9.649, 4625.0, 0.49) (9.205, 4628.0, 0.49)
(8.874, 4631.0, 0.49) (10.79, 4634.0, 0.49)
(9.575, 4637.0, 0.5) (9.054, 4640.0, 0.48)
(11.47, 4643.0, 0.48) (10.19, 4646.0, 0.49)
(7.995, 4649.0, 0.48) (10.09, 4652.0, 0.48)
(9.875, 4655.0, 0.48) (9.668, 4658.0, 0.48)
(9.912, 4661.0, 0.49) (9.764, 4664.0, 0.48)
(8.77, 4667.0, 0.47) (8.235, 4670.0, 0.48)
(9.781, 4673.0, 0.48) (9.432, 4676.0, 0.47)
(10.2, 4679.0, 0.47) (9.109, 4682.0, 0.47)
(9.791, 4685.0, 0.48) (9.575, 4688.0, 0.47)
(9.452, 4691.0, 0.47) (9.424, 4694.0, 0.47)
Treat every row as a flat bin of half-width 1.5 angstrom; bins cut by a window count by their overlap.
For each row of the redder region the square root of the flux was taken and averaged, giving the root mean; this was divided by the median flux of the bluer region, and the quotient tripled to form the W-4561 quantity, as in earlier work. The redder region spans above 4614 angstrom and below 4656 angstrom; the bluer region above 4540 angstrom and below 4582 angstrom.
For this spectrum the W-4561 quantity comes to 0.94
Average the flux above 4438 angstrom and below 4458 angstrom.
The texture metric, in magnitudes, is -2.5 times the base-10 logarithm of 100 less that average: -4.90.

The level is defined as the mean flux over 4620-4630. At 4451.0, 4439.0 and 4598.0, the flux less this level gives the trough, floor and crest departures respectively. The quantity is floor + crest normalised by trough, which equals 0.5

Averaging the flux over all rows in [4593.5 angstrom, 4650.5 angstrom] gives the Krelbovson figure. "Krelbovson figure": 9.62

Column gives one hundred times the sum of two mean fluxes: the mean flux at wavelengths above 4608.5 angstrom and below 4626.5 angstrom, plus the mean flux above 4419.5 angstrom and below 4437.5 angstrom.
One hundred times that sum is 1857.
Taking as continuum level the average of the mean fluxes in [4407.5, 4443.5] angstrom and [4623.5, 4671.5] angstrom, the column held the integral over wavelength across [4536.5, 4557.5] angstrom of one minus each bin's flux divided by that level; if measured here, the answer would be -1.2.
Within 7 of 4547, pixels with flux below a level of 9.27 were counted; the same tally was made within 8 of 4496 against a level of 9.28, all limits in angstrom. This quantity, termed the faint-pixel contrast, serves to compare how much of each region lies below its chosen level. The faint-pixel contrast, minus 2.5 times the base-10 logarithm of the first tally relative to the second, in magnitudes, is 0.75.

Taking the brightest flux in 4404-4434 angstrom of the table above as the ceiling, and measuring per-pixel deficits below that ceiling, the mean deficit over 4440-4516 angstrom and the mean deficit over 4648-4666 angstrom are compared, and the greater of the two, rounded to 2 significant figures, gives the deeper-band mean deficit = 0.52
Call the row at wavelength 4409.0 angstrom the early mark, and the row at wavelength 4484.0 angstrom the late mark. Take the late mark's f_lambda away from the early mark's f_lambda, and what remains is -2.0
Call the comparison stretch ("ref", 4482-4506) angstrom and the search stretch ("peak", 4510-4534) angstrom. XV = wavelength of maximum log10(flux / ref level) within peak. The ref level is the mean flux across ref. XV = 4514.0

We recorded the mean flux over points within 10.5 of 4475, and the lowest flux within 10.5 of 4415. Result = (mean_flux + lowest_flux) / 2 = 7.7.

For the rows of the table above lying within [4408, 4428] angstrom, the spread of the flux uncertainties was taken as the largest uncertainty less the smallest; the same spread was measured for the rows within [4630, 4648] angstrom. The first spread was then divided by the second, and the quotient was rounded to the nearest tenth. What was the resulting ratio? 2.0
